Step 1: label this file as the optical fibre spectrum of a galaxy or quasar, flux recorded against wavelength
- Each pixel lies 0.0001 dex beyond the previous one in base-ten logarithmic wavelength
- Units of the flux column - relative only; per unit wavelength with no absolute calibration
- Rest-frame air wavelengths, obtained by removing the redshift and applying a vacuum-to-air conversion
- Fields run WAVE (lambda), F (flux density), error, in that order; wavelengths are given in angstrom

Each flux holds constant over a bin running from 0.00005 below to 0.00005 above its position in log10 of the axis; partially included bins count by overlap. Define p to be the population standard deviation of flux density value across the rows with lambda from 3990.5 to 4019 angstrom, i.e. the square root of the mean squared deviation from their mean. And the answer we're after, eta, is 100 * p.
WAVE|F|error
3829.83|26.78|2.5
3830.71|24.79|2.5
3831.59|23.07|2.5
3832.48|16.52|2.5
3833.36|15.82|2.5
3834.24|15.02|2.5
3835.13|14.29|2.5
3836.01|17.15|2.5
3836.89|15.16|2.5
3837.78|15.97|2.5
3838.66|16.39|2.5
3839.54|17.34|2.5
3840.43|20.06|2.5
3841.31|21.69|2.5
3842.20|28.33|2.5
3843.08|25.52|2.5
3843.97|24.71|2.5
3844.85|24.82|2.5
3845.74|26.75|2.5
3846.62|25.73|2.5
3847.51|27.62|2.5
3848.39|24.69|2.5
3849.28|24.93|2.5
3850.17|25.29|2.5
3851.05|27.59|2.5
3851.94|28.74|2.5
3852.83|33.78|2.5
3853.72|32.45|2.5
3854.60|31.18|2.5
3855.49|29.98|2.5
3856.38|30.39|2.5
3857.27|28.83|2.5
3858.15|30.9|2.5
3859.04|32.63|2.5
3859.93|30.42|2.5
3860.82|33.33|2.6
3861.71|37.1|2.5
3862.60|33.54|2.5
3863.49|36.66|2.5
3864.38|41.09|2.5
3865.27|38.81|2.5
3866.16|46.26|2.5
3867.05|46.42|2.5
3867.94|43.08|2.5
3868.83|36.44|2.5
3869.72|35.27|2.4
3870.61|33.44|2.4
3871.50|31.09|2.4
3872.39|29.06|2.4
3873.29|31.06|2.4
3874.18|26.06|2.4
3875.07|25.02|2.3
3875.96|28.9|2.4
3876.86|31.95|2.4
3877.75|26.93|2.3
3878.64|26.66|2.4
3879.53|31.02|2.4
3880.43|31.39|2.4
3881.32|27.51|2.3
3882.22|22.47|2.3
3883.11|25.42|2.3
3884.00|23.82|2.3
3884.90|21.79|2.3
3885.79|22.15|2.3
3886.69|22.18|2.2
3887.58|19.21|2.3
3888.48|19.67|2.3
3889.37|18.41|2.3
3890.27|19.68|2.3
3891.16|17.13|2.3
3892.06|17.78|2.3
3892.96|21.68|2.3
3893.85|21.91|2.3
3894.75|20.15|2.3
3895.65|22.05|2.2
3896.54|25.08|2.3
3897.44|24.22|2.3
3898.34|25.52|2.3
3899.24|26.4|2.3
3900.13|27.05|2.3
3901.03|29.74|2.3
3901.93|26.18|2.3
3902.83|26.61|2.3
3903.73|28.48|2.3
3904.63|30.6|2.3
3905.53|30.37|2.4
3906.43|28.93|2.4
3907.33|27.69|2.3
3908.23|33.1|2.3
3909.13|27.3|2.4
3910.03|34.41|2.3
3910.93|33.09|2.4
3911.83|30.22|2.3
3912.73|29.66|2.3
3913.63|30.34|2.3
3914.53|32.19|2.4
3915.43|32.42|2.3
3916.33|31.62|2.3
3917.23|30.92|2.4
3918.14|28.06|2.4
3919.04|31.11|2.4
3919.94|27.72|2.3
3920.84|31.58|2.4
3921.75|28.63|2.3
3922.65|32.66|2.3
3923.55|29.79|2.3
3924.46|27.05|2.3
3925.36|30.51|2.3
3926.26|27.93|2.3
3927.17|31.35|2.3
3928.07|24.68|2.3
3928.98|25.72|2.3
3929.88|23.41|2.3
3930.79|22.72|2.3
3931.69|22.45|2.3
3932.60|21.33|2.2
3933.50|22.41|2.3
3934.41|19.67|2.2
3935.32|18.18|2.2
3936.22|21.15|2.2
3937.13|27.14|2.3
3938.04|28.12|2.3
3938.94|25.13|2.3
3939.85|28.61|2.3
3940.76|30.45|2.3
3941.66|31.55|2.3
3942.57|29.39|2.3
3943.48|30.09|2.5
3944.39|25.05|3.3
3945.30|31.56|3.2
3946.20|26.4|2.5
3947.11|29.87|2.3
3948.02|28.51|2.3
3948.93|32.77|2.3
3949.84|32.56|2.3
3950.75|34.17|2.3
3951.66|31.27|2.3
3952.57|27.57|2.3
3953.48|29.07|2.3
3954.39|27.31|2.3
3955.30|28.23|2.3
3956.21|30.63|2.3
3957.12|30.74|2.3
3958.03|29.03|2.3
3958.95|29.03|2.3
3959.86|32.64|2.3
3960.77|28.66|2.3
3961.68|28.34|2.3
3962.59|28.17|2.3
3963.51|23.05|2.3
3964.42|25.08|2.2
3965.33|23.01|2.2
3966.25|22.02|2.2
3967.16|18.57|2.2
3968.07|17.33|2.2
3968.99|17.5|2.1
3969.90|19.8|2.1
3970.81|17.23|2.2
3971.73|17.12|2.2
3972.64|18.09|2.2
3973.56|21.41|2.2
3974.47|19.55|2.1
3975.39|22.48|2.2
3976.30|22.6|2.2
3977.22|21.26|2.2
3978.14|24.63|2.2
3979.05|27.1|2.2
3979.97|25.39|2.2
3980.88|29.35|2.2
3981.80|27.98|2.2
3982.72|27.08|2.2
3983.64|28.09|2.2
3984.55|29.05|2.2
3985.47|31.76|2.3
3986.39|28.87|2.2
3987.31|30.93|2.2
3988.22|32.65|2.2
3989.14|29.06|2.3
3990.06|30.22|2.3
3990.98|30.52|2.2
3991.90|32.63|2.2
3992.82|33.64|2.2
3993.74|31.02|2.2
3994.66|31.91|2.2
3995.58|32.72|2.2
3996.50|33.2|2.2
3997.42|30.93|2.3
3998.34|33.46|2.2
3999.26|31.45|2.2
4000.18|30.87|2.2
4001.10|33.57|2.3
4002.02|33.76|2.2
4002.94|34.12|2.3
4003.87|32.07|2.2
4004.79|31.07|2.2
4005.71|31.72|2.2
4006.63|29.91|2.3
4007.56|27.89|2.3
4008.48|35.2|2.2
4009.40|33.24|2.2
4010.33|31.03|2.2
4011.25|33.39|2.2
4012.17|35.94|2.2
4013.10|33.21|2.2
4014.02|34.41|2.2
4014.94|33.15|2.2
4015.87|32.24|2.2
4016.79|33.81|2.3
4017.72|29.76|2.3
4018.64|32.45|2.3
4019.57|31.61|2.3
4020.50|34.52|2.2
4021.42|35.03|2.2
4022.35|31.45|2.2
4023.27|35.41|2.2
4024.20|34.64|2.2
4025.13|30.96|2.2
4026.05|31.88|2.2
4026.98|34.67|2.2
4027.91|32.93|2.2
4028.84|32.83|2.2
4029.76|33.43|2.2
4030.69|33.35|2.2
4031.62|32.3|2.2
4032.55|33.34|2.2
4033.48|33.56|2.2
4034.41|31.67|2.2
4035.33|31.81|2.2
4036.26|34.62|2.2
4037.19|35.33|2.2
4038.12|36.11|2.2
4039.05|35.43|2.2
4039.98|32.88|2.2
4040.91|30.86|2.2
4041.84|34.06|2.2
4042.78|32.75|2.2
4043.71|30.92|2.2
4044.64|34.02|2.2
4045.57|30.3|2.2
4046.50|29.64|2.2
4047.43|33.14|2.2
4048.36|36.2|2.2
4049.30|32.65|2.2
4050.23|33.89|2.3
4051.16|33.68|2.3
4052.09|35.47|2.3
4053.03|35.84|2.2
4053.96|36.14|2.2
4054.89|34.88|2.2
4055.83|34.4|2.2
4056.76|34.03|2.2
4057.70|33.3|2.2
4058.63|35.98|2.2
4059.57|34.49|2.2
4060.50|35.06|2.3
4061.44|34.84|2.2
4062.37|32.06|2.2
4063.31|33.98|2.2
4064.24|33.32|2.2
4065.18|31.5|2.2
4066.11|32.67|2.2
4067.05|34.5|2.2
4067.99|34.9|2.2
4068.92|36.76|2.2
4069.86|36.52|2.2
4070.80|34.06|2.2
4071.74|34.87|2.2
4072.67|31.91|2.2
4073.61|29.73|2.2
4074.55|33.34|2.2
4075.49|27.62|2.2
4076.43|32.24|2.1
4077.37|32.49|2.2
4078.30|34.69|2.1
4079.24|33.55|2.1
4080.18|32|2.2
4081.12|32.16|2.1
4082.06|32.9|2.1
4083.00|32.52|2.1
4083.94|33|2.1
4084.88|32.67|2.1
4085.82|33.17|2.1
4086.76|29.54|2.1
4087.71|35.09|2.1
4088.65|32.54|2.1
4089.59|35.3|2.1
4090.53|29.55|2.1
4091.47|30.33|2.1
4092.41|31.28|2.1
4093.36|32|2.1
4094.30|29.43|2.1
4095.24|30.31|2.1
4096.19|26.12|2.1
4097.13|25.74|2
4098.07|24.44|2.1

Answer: 168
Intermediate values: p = 1.7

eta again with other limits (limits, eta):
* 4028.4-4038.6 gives 133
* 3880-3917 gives 475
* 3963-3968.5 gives 270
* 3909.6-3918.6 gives 174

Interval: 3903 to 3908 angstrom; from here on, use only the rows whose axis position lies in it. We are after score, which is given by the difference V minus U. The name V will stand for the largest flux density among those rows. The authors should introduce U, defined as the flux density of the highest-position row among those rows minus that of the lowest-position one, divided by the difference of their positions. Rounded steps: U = -0.2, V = 30.6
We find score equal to 31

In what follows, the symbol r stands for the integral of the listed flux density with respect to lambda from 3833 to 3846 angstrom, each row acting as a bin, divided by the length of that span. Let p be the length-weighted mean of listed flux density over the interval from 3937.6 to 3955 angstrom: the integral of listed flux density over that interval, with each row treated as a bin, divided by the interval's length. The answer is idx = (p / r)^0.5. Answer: 1.22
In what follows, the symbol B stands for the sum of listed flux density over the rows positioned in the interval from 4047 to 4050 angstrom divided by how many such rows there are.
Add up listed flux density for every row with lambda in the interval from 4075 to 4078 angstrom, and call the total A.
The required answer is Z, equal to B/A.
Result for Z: 0.368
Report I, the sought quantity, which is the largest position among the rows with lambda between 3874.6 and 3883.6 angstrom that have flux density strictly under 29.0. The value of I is 3883.11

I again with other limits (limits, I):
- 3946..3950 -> 3948.02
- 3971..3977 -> 3976.30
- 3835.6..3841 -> 3840.43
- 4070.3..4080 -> 4075.49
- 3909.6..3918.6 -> 3918.14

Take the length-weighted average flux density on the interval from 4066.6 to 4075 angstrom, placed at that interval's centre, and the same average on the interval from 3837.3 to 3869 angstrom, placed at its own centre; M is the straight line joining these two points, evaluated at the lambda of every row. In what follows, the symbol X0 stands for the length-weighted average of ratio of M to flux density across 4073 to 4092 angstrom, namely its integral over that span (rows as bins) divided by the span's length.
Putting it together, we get 1.07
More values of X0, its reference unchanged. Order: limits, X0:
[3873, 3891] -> 1.26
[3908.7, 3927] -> 1.03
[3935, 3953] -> 1.13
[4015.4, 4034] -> 1.01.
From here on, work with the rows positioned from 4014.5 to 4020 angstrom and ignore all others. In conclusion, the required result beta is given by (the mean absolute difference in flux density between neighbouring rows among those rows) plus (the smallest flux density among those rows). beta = 32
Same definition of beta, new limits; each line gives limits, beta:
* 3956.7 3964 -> 25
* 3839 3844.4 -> 20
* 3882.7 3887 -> 23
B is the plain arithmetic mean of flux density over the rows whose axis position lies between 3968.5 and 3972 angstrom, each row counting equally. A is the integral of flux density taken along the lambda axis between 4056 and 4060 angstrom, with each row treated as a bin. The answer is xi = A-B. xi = 120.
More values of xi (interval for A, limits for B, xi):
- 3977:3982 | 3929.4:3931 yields 107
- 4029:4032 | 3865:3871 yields 59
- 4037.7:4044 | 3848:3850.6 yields 185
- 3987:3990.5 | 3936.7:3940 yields 80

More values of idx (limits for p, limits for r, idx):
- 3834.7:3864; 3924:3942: 1.02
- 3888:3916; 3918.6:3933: 0.98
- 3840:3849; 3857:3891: 0.91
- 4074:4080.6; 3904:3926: 1.03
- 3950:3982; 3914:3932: 0.93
